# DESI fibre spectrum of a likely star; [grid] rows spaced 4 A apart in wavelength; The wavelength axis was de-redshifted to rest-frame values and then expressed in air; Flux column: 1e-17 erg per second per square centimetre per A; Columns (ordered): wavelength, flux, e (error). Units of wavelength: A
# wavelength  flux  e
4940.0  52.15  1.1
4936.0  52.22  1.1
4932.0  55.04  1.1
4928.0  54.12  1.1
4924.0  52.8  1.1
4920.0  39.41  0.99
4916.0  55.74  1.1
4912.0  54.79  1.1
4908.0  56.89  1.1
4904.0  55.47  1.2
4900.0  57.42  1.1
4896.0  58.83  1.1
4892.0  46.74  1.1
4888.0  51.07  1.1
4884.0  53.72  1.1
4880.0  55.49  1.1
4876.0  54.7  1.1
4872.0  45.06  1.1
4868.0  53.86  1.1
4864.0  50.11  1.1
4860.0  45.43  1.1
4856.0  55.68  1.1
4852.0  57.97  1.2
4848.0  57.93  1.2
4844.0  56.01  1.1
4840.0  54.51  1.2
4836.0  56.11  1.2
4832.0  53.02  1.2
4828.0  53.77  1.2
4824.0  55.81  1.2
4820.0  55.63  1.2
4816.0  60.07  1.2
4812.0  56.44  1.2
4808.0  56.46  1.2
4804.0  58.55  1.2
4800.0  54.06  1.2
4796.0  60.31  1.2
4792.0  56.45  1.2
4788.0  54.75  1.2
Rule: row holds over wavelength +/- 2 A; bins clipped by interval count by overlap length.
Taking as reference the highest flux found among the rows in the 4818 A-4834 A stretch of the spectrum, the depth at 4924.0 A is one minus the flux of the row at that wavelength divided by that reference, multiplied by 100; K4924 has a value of 5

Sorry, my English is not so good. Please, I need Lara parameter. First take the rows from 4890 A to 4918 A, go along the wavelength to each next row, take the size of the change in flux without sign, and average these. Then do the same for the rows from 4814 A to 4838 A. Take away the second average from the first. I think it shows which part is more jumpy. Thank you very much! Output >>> 1.2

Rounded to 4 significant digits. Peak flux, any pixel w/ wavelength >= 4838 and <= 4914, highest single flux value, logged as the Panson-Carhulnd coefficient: 58.83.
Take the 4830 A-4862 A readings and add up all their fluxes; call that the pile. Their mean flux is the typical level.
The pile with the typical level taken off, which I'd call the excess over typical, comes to 382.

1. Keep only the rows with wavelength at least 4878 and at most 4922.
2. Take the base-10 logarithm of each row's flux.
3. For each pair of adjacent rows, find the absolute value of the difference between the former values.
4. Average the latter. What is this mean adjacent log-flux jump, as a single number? 0.039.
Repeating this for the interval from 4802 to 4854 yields 0.014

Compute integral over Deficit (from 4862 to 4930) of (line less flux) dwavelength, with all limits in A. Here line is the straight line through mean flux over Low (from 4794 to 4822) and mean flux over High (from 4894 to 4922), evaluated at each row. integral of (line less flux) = 119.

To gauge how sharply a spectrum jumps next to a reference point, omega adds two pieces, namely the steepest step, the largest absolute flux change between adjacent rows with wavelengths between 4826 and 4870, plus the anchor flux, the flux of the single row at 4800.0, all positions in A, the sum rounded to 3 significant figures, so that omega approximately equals 64.3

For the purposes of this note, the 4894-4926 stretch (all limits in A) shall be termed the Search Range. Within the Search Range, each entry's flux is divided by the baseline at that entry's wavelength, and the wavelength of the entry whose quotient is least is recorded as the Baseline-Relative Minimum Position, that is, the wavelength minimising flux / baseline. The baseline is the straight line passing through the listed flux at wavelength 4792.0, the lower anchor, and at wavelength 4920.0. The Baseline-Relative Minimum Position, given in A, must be 4920.0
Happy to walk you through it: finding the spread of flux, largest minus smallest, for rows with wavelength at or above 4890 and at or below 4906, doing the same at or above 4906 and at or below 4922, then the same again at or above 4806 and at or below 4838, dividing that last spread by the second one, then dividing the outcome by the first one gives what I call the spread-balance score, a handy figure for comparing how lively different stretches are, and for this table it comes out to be 0.03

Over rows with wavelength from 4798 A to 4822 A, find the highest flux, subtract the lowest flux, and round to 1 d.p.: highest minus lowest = 6.0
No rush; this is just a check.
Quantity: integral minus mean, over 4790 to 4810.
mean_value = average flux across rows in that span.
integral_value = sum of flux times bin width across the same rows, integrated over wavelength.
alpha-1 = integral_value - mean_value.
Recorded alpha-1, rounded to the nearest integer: 1086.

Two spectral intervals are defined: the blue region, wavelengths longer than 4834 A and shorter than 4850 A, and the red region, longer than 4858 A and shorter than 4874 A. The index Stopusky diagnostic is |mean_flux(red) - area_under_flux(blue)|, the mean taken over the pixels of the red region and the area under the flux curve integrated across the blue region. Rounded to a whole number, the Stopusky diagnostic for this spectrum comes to 850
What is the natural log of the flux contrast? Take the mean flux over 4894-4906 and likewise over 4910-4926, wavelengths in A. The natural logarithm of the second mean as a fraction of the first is -0.12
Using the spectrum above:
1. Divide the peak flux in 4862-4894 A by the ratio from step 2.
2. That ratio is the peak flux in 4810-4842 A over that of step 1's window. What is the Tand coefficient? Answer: 51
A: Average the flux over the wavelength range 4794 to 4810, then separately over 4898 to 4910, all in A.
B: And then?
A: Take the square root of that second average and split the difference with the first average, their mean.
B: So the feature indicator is 32.4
